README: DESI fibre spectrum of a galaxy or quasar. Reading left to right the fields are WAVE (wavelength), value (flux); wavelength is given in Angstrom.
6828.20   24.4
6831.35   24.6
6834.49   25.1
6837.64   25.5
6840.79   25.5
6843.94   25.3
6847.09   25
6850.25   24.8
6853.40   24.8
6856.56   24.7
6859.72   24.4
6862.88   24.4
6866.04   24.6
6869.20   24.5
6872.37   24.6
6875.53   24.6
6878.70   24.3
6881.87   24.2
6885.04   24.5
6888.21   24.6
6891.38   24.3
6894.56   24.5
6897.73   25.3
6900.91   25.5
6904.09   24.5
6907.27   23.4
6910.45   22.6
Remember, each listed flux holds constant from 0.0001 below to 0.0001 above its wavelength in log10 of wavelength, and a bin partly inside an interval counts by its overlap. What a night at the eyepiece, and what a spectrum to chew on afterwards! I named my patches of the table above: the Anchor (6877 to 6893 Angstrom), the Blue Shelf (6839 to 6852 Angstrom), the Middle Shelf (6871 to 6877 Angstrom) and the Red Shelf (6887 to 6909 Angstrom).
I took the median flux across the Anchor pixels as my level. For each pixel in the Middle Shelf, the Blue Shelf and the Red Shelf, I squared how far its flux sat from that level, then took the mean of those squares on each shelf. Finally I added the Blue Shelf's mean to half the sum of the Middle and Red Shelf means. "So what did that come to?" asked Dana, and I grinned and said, 1.1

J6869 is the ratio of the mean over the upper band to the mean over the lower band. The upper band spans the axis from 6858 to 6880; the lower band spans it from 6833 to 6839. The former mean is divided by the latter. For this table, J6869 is 0.97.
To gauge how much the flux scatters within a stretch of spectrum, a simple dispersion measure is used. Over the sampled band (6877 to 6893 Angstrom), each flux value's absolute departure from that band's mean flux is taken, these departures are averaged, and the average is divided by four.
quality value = 0.034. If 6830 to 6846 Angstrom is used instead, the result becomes 0.070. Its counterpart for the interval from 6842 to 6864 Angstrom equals 0.058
